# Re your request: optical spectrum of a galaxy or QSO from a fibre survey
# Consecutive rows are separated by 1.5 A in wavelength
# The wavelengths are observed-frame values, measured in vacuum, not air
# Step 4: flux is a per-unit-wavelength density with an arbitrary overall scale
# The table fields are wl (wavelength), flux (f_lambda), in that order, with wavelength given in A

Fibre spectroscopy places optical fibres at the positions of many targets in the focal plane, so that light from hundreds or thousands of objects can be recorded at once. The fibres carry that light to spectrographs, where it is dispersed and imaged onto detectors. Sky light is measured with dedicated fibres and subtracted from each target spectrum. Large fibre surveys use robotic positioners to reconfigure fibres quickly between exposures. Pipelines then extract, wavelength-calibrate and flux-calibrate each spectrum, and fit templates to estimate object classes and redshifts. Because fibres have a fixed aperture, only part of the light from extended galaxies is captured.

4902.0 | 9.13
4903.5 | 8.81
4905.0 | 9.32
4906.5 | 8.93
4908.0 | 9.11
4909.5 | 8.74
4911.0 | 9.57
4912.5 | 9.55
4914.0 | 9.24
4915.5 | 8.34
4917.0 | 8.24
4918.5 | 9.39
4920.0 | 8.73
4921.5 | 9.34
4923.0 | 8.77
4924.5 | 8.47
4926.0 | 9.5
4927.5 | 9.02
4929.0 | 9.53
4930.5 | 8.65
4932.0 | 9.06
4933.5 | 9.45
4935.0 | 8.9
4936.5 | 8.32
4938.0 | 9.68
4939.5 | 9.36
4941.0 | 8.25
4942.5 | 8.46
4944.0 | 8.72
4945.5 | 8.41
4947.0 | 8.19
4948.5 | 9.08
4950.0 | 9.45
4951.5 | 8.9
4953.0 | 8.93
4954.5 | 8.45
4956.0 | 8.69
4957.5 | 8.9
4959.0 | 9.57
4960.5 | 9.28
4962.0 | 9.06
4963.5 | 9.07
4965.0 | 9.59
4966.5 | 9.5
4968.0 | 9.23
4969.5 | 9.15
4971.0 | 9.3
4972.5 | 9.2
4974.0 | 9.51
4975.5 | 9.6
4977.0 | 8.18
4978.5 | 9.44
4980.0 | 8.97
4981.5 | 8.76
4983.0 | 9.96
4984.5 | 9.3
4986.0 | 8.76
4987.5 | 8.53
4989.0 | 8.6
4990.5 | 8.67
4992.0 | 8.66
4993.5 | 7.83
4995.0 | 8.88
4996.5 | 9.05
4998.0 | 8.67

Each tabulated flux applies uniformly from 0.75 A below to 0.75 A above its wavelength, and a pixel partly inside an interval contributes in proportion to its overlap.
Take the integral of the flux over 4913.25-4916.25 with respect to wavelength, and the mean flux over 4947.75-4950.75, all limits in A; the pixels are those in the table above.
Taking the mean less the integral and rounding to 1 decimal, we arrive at -17.1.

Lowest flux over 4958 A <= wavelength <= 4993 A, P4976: 8.18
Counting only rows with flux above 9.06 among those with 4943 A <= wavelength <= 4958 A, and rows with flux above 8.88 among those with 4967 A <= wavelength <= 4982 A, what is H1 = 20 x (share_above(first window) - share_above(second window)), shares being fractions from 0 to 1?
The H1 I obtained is -12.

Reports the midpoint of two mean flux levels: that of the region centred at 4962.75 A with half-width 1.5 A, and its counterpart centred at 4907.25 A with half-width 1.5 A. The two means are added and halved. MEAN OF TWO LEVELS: 9.04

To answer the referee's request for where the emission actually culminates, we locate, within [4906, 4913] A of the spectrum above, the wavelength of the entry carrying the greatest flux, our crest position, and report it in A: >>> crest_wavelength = 4911.0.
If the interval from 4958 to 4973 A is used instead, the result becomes 4965.0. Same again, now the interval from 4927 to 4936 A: 4929.0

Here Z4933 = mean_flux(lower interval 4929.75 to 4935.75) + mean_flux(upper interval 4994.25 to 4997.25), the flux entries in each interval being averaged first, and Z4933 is 18.0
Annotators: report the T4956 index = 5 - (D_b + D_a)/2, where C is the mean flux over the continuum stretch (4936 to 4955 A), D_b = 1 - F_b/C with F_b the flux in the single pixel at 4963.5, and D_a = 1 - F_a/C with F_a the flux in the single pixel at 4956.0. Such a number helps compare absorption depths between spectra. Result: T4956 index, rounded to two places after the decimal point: 5.01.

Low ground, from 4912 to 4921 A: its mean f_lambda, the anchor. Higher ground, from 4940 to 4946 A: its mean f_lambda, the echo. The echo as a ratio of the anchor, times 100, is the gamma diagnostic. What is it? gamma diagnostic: 95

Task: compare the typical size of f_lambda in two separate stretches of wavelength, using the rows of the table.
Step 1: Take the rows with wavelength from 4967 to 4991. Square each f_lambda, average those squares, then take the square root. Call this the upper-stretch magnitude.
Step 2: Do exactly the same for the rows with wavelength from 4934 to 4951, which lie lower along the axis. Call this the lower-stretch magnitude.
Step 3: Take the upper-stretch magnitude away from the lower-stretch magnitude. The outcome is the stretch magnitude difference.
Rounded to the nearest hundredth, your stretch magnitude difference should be -0.27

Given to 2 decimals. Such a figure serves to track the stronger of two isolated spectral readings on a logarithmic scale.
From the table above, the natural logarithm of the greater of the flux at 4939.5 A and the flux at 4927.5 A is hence 2.24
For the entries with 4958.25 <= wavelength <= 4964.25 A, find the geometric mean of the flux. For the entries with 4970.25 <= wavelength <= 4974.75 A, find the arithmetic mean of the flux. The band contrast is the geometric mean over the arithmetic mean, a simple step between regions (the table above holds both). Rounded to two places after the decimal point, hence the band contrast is 0.99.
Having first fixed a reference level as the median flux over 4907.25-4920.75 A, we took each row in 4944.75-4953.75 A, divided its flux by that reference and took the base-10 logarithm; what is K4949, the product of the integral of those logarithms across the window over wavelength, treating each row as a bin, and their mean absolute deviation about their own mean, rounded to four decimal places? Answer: -0.0022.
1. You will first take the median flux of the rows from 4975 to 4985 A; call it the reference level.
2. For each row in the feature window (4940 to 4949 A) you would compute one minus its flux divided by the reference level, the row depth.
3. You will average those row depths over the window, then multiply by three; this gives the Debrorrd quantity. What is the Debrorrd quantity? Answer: 0.25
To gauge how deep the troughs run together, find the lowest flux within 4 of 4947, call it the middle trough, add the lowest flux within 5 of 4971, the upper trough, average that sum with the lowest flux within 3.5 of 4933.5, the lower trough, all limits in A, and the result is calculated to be 12.83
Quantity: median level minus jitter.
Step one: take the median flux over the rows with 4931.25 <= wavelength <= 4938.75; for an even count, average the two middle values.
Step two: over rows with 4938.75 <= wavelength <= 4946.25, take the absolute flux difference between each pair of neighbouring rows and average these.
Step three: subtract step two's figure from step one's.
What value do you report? 8.59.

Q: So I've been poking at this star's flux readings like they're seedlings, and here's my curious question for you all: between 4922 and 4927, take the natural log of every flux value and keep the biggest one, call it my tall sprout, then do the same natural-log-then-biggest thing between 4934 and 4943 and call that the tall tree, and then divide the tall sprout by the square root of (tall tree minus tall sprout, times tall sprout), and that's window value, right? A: 11.0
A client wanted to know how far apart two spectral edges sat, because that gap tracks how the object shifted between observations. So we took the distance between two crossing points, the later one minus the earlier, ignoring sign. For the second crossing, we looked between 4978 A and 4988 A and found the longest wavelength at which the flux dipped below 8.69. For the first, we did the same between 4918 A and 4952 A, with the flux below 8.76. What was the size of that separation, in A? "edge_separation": 40.5 A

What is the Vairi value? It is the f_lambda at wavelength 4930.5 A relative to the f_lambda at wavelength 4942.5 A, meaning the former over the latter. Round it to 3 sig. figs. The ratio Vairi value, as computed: 1.02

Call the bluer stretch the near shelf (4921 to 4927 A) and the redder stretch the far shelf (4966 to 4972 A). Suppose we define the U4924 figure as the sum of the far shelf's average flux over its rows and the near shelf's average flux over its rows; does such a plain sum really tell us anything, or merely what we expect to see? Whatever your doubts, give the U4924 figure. 18.3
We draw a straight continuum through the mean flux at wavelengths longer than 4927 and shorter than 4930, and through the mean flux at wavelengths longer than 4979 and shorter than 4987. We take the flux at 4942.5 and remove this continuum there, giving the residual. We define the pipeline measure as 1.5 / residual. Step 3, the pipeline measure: -2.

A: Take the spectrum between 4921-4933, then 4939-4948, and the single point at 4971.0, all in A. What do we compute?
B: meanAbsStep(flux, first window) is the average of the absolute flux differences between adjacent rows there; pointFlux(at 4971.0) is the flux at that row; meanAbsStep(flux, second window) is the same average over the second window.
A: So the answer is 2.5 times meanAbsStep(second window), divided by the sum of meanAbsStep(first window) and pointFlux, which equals 0.11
